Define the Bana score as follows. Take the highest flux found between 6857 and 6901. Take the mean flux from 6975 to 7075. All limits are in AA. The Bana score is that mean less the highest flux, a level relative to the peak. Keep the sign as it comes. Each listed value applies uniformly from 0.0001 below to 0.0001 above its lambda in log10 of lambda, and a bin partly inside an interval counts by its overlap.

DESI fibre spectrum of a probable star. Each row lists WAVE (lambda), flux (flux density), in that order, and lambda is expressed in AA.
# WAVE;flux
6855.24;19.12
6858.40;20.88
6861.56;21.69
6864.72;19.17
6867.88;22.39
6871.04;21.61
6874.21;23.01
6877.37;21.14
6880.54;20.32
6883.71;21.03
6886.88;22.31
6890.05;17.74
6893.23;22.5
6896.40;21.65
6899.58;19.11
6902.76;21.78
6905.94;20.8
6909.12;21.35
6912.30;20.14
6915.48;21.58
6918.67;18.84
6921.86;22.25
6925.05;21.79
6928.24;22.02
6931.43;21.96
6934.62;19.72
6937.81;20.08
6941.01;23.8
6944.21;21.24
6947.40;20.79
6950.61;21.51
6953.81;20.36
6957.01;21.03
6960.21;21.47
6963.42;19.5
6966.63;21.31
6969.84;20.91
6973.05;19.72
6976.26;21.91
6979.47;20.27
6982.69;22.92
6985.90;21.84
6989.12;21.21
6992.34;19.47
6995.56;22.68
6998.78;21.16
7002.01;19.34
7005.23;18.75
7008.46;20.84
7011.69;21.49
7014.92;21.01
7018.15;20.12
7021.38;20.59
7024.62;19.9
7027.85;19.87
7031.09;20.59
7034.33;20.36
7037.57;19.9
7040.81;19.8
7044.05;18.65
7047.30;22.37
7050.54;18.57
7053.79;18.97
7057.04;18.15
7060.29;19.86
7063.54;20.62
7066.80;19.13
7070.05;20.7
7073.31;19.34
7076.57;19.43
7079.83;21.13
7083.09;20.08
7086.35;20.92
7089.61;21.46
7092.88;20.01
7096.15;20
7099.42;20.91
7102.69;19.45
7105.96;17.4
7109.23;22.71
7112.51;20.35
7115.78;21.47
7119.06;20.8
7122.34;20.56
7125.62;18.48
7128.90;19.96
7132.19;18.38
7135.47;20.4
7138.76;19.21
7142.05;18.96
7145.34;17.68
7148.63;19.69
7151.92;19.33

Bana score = -2.68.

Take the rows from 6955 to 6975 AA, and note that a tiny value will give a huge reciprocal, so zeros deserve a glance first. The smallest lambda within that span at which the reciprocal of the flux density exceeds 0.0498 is 6963.42 AA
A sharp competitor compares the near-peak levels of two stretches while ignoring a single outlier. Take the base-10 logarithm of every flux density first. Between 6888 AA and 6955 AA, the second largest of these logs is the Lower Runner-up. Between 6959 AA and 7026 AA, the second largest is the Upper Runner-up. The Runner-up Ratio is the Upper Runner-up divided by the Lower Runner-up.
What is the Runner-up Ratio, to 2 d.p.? 1.00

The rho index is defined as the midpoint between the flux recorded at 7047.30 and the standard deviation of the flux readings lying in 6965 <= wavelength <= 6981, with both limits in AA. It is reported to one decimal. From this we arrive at 11.6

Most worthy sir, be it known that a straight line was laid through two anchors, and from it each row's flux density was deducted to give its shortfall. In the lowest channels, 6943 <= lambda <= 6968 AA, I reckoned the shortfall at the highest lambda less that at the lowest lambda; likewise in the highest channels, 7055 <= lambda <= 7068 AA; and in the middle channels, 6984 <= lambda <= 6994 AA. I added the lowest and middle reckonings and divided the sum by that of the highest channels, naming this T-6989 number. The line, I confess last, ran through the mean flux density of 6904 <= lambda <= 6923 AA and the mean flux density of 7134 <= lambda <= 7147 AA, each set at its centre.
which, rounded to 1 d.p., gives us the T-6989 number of -2.0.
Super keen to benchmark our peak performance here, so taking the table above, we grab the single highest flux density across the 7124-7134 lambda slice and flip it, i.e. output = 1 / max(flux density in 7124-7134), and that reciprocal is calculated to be 0.0501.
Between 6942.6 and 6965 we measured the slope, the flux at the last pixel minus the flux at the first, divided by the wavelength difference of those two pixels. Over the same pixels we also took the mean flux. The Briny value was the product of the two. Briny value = -1.9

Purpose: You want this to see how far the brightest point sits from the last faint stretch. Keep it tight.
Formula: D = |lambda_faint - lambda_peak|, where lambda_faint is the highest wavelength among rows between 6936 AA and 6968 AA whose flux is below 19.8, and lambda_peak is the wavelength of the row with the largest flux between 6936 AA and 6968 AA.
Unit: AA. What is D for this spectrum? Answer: 22.4 AA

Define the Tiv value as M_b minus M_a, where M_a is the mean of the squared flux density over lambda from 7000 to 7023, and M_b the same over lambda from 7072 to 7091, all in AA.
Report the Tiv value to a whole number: 3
